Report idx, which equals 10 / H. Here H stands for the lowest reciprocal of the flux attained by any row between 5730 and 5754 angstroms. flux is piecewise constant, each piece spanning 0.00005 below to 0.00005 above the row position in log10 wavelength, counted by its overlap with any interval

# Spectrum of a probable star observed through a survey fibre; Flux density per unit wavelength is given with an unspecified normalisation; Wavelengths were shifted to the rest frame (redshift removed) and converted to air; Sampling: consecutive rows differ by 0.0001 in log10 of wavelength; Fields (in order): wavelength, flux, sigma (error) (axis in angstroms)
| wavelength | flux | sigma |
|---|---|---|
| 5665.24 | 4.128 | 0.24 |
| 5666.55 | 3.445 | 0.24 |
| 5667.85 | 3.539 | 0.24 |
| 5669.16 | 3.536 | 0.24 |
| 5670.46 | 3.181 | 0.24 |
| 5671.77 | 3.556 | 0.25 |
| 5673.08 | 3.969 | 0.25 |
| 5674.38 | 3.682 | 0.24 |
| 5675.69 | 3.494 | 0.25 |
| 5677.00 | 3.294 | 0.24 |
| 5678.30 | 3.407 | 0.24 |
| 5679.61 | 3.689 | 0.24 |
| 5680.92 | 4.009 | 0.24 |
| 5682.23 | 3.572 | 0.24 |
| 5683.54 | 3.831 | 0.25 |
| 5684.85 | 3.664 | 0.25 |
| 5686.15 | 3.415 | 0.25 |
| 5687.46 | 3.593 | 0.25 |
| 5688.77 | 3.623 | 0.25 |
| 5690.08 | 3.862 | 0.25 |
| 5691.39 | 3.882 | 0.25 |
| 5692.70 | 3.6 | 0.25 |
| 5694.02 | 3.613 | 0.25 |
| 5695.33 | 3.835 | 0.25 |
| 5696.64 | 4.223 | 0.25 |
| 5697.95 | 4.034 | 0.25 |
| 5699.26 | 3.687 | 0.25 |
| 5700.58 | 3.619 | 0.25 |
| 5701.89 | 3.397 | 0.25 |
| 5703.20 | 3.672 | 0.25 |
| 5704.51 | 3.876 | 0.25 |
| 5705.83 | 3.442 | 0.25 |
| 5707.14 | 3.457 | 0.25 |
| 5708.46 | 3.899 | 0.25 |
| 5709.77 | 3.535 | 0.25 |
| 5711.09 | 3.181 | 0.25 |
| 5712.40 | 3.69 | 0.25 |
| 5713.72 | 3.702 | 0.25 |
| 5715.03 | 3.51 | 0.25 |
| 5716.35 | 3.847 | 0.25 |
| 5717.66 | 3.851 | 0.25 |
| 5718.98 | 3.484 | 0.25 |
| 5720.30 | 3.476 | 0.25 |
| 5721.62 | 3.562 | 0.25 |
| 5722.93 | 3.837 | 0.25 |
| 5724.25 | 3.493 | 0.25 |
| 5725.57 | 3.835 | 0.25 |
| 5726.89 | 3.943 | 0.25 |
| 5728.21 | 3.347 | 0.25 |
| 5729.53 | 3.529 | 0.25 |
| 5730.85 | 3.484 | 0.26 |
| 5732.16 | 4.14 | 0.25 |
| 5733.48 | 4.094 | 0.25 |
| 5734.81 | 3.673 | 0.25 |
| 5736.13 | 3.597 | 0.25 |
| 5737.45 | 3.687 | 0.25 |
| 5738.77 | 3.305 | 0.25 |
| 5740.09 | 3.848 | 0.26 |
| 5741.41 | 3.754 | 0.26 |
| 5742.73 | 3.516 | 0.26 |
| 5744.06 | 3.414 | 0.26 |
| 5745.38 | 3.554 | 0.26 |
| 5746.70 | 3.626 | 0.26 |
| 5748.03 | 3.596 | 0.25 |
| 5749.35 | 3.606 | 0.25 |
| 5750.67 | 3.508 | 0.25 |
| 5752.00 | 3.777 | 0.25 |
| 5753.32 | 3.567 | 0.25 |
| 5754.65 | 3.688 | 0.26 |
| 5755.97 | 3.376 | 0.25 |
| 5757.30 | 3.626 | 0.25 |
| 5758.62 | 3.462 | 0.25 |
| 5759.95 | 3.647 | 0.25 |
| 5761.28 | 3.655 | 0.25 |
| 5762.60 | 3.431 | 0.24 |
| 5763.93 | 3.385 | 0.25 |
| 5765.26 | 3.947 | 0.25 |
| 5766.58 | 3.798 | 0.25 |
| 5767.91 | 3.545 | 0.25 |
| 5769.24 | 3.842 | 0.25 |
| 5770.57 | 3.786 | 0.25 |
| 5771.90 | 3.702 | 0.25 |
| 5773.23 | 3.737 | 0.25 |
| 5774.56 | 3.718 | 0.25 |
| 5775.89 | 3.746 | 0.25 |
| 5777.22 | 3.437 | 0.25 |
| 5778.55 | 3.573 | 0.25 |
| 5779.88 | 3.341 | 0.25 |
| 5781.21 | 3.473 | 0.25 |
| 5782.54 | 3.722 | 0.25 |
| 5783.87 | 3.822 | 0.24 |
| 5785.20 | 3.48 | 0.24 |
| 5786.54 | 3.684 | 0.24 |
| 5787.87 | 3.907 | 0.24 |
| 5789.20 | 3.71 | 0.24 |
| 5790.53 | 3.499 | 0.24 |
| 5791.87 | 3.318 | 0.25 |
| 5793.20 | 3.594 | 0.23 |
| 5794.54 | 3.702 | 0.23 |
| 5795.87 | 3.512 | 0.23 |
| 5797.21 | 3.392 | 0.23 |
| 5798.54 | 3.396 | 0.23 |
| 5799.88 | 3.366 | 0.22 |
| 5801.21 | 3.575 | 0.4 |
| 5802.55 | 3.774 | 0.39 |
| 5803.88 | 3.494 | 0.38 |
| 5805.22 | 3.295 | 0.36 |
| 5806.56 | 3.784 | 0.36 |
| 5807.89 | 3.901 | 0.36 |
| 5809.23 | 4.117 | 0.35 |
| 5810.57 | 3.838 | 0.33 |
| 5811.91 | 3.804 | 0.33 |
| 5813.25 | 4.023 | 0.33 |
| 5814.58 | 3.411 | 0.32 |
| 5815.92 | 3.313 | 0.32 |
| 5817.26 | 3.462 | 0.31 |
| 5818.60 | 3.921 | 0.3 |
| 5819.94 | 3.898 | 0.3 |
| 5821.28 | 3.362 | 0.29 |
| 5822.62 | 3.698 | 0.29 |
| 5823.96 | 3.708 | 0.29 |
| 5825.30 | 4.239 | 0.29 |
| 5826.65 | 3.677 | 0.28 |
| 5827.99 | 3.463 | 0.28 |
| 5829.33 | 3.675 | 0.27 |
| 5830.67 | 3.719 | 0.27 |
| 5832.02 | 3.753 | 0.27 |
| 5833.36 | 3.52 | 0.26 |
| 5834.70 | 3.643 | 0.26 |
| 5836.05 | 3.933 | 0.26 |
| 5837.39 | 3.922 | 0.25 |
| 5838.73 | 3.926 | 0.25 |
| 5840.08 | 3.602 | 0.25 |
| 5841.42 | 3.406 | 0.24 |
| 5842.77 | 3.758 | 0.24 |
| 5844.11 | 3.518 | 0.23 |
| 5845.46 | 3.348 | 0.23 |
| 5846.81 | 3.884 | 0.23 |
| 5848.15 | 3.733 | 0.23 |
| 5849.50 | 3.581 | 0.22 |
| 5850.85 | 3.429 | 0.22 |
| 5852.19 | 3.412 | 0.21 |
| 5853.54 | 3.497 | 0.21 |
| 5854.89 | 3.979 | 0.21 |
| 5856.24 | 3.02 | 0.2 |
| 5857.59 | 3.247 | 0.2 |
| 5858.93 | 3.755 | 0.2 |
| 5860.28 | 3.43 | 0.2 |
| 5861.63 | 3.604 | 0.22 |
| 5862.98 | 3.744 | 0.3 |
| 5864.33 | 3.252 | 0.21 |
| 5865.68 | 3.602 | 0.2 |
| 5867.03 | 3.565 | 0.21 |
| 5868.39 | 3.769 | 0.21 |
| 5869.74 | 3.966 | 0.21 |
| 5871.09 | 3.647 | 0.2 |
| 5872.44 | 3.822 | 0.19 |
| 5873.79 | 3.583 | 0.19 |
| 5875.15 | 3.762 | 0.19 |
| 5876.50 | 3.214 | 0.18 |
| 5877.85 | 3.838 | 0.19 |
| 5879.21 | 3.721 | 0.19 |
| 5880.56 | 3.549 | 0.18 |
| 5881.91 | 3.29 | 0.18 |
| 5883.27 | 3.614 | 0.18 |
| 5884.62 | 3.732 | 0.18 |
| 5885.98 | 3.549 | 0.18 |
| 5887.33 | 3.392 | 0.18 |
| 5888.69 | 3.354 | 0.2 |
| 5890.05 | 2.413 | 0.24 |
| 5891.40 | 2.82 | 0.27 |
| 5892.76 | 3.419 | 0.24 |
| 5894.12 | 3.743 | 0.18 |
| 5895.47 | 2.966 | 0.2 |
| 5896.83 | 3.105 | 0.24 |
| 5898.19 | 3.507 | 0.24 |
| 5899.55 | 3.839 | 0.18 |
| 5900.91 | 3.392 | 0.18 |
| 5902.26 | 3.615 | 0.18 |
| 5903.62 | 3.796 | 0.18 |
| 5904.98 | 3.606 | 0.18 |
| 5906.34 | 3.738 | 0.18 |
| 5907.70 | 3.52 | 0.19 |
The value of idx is 41.4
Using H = 0.242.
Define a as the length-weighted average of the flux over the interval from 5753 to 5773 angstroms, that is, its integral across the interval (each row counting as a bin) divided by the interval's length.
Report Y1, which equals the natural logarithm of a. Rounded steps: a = 3.63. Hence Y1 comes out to 1.290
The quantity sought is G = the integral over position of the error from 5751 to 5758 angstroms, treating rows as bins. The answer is 1.76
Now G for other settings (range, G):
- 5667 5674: 1.71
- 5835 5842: 1.75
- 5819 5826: 2.04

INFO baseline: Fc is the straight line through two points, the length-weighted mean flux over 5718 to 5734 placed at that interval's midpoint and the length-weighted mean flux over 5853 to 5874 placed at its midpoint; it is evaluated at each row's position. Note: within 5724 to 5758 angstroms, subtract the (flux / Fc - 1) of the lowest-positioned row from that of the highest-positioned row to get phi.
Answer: 0.042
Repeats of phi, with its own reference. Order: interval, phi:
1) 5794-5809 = 0.057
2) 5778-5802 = 0.005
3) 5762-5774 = 0.086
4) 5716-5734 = 0.070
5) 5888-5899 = 0.045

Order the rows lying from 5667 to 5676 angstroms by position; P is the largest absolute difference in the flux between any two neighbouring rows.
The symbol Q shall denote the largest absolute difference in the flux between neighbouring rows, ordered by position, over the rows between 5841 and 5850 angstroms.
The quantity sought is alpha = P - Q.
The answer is -0.1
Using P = 0.41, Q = 0.54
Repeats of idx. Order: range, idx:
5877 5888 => 38.4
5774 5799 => 39.1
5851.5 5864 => 39.8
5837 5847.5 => 39.3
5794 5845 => 42.4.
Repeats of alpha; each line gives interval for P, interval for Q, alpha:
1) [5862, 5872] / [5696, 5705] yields 0.1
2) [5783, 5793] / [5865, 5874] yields 0.0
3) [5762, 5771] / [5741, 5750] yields 0.3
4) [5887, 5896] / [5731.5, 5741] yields 0.4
